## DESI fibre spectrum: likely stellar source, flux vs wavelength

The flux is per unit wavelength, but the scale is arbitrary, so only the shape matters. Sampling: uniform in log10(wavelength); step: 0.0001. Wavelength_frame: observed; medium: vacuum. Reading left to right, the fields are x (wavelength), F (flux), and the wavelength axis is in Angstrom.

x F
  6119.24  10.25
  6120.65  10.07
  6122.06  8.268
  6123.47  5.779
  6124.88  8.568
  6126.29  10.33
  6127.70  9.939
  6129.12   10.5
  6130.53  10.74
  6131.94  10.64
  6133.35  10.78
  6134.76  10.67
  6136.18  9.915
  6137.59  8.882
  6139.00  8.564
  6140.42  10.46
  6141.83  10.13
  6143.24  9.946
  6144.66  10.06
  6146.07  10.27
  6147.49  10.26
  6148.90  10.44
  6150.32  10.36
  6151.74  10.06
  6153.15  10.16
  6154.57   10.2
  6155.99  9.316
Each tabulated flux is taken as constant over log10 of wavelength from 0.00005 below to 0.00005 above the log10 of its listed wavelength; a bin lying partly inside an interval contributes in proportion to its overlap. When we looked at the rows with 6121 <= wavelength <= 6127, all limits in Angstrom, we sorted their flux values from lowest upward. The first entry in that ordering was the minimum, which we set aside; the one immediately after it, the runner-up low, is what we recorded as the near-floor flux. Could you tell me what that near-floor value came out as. 8.268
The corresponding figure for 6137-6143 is 8.882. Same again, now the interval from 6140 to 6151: 10.06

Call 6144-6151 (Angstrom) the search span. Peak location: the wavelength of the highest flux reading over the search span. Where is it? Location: 6148.90 Angstrom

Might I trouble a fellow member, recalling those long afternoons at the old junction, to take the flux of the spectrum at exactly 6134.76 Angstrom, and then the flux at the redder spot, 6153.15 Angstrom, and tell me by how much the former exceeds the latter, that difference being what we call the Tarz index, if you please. 0.5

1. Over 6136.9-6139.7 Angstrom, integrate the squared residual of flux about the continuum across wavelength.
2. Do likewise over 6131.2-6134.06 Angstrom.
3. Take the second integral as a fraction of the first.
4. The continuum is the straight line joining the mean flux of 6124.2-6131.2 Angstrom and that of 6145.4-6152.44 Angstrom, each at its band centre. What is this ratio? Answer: 0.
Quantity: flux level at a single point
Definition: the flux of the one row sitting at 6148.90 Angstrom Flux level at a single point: 10.44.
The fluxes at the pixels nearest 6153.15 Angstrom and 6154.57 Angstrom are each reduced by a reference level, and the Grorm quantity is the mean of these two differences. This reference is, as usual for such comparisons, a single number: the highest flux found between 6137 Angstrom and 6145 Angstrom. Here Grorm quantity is -0.28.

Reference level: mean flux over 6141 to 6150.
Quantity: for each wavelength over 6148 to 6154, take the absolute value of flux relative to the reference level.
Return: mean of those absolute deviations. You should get 0.14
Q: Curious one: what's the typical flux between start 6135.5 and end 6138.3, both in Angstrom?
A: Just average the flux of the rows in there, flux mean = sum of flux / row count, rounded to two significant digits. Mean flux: 9.4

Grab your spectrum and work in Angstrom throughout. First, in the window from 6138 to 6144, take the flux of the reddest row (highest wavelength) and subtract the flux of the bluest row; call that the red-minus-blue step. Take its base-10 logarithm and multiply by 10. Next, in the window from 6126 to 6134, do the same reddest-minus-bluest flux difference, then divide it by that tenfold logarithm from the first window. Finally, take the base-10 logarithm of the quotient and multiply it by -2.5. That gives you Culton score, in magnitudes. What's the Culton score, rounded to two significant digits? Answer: 1.2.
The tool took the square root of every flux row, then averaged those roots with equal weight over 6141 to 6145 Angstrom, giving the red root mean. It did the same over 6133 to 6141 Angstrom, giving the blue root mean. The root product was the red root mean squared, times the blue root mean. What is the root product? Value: 31.5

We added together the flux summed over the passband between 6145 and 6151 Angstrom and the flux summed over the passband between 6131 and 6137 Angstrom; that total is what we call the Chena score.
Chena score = 83.3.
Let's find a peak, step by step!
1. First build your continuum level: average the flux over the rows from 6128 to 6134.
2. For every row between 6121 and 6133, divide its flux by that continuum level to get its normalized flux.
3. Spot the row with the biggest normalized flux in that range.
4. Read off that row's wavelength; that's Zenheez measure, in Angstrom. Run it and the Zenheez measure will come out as 6130.53 Angstrom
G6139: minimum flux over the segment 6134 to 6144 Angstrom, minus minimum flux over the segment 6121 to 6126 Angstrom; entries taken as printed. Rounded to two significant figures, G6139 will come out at 2.8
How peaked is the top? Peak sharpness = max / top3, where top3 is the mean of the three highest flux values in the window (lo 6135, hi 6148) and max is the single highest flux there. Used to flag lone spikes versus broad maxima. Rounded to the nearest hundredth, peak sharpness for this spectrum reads 1.01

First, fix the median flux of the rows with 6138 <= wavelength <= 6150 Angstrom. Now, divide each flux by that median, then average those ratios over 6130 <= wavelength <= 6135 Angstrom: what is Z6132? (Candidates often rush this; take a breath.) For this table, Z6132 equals 1.05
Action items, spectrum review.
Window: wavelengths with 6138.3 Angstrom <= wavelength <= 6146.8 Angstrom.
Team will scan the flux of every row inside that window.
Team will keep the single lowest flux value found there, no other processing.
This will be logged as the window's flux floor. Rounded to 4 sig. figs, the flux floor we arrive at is 8.564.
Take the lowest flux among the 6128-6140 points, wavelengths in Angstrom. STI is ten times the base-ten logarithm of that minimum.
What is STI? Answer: 9.3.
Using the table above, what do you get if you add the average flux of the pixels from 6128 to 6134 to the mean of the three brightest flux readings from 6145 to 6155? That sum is 21.0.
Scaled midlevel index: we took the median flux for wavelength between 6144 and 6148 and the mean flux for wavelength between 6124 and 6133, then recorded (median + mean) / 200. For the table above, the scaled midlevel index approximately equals 0.102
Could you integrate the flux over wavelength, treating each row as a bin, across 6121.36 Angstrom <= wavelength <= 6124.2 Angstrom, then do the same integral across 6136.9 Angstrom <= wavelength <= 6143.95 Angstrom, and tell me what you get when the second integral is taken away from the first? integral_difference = -48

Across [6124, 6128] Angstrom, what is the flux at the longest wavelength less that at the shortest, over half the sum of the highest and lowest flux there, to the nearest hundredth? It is 0.15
